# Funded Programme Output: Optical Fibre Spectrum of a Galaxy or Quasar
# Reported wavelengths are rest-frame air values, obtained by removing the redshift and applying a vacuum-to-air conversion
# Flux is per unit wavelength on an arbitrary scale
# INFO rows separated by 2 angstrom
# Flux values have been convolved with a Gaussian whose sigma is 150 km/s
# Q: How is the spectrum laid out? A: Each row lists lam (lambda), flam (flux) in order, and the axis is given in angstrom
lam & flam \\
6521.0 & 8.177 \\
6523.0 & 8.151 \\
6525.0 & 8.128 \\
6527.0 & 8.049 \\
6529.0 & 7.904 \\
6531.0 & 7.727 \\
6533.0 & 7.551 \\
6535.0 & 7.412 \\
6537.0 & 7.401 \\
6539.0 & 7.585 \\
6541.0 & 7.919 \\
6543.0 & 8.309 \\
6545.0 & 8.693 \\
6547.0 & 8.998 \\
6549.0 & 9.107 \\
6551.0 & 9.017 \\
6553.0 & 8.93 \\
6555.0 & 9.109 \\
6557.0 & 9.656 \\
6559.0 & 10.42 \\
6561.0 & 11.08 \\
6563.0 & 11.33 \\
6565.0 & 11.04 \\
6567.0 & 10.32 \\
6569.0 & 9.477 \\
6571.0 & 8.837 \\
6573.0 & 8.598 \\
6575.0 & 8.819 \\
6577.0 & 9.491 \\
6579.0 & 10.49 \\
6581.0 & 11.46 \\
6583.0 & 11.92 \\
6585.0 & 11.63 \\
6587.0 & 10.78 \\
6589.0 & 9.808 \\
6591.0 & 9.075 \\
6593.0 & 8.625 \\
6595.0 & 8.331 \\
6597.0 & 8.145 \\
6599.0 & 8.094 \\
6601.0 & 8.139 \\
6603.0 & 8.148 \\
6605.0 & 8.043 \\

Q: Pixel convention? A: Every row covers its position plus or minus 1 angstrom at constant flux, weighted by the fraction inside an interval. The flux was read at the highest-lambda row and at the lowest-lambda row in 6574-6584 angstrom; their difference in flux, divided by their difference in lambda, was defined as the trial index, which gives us 0.39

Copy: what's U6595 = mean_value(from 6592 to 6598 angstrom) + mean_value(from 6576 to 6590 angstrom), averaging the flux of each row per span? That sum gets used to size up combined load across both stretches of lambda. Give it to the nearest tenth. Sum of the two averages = 19.2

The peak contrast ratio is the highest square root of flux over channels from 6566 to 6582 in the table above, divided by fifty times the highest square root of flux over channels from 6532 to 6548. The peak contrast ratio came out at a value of 0.0226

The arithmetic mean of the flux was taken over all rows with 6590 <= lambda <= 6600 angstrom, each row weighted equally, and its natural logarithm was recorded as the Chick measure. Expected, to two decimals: 2.13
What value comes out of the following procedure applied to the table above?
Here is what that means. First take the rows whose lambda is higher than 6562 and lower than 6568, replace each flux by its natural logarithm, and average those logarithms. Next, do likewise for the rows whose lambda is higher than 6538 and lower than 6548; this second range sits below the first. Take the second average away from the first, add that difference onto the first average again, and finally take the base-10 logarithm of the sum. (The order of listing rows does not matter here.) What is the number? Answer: 0.425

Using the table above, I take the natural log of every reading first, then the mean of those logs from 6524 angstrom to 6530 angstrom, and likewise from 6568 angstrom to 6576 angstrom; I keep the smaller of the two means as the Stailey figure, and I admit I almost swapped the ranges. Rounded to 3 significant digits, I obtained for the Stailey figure 2.08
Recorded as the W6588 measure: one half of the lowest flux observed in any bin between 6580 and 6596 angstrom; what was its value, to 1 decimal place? 4.2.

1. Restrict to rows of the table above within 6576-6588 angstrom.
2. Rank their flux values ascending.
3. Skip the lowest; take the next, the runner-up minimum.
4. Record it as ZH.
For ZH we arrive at 10.49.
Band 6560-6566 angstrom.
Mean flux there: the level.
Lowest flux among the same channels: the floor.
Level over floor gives 1.01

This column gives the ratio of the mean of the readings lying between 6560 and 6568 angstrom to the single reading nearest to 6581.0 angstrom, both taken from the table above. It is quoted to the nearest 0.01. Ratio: 0.95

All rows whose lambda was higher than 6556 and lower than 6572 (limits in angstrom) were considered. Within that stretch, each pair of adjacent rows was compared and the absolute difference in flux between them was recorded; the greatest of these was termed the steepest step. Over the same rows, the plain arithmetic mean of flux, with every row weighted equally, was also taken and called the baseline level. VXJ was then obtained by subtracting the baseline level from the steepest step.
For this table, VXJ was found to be -9.4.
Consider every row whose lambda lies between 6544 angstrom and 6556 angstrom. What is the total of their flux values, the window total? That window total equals 54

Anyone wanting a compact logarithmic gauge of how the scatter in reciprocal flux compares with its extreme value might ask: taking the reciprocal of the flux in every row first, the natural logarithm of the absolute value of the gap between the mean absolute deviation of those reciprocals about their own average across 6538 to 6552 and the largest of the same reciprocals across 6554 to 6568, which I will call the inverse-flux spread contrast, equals -2.28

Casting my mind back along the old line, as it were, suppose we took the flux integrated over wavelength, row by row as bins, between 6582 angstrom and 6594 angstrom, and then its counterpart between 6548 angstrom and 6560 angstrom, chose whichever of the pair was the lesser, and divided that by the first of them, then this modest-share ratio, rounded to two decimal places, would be 0.91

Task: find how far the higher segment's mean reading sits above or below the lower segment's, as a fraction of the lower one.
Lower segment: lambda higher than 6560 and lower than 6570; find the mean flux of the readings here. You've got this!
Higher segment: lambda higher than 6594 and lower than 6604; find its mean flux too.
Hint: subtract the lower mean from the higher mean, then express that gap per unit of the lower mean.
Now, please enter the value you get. -0.23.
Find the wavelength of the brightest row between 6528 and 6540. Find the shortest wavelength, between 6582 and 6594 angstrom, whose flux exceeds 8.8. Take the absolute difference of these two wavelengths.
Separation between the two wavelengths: 54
